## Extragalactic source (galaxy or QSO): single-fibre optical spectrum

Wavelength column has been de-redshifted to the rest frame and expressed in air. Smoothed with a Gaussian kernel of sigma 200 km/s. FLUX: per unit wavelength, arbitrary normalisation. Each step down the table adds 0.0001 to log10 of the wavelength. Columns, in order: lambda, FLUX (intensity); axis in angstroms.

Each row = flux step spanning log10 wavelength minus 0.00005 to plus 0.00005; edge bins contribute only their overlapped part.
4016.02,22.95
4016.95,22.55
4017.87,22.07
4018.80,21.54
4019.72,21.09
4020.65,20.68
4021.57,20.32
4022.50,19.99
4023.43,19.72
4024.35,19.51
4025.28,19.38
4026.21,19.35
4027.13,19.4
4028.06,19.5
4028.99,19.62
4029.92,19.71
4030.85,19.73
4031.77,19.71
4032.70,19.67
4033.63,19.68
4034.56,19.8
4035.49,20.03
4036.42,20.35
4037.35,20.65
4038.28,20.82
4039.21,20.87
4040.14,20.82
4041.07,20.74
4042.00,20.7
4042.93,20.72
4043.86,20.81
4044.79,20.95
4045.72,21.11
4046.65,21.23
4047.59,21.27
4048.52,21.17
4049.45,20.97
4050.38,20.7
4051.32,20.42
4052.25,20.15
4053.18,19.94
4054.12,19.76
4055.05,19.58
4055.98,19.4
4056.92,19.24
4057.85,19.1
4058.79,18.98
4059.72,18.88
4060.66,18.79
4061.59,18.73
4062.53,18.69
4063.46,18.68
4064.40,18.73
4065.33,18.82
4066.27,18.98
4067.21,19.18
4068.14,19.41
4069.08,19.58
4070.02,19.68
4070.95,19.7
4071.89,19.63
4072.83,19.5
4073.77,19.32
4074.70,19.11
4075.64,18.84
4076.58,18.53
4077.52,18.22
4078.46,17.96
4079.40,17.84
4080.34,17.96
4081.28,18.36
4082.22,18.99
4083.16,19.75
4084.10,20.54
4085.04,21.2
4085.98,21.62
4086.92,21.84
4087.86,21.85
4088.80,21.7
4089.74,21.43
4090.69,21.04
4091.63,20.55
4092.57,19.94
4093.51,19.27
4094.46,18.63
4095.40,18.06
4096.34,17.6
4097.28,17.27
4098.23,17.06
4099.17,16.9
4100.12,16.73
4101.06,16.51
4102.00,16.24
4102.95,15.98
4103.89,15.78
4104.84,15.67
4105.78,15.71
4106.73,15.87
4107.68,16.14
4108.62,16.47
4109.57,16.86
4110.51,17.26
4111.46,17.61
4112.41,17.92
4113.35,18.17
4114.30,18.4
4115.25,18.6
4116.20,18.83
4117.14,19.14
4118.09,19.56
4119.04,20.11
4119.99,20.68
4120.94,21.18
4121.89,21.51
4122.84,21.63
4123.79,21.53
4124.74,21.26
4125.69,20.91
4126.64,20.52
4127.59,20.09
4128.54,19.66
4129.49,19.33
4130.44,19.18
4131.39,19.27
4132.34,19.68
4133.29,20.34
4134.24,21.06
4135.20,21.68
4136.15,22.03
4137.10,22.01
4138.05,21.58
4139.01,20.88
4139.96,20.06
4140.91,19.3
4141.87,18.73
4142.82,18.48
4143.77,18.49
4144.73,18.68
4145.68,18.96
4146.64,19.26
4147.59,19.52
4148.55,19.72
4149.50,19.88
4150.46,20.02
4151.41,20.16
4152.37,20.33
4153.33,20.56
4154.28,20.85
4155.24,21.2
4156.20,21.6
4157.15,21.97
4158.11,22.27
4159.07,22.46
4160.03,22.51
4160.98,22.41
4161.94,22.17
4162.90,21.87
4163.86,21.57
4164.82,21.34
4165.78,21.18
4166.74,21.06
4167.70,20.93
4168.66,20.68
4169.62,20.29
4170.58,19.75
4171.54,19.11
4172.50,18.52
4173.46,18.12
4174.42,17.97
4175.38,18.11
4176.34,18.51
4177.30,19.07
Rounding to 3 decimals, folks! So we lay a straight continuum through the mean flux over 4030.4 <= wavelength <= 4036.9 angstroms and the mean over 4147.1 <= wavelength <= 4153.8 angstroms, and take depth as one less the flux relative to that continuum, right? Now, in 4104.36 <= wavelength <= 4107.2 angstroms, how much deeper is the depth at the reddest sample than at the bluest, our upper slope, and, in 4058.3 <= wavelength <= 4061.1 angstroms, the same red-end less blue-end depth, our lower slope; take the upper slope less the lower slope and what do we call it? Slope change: -0.020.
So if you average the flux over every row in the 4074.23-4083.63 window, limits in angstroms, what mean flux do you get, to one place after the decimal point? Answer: 18.6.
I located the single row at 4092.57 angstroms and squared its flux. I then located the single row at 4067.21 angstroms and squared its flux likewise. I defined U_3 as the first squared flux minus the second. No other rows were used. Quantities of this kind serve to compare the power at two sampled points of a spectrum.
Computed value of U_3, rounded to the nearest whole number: 30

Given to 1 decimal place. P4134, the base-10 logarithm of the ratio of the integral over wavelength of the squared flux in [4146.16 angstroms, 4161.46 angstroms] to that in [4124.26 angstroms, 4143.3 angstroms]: -0.1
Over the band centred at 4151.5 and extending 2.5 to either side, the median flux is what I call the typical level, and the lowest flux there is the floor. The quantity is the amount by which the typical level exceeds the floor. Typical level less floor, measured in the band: 0.3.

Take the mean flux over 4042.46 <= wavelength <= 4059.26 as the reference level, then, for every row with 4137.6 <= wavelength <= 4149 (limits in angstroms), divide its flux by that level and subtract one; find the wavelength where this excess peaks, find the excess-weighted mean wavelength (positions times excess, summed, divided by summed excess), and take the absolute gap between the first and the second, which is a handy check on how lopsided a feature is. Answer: 7.2 angstroms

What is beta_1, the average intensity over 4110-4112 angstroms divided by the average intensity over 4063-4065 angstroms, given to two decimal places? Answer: 0.93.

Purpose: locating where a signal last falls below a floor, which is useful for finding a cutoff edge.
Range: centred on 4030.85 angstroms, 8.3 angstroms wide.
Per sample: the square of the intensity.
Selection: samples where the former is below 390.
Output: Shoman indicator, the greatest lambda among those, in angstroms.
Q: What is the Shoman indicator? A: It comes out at 4033.63 angstroms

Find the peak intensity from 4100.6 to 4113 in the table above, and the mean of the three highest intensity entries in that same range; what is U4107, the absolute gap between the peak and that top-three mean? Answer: 0.32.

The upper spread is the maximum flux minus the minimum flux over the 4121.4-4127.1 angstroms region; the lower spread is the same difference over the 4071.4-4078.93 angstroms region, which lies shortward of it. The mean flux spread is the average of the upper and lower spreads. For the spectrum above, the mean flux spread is 1.39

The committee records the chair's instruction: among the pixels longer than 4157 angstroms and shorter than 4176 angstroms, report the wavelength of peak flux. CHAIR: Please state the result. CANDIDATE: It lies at 4160.03 angstroms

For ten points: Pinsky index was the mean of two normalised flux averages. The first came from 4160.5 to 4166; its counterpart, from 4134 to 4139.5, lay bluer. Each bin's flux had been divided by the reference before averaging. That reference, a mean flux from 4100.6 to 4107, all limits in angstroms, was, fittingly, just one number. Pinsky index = 1.36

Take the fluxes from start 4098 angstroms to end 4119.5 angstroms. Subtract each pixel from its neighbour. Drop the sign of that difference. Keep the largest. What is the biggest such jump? 0.55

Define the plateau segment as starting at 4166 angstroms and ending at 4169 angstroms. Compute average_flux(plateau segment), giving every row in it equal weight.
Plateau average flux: 20.9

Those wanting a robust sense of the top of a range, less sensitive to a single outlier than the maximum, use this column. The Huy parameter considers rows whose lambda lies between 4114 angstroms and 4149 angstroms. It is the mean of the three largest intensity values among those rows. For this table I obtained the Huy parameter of 21.9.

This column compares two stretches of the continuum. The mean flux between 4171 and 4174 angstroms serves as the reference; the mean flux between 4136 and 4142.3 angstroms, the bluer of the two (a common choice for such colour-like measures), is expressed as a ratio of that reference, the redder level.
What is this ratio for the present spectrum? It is 1.11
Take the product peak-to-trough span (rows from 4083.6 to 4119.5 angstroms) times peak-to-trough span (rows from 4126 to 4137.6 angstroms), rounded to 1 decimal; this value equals 17.6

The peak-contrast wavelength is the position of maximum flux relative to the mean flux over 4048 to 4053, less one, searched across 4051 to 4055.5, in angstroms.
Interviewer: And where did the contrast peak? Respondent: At 4051.32 angstroms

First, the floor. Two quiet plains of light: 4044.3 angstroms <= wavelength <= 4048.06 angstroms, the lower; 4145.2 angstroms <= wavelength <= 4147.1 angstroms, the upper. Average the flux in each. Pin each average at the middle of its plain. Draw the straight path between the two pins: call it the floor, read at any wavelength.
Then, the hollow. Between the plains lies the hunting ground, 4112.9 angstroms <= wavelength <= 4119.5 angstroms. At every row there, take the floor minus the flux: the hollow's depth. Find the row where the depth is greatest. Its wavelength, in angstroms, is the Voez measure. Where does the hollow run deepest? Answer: 4113.35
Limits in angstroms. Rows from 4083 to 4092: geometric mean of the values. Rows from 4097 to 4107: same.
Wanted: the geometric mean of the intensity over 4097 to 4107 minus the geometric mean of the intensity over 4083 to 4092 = -4.8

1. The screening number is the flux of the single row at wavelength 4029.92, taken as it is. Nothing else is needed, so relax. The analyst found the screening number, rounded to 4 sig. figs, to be 19.71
